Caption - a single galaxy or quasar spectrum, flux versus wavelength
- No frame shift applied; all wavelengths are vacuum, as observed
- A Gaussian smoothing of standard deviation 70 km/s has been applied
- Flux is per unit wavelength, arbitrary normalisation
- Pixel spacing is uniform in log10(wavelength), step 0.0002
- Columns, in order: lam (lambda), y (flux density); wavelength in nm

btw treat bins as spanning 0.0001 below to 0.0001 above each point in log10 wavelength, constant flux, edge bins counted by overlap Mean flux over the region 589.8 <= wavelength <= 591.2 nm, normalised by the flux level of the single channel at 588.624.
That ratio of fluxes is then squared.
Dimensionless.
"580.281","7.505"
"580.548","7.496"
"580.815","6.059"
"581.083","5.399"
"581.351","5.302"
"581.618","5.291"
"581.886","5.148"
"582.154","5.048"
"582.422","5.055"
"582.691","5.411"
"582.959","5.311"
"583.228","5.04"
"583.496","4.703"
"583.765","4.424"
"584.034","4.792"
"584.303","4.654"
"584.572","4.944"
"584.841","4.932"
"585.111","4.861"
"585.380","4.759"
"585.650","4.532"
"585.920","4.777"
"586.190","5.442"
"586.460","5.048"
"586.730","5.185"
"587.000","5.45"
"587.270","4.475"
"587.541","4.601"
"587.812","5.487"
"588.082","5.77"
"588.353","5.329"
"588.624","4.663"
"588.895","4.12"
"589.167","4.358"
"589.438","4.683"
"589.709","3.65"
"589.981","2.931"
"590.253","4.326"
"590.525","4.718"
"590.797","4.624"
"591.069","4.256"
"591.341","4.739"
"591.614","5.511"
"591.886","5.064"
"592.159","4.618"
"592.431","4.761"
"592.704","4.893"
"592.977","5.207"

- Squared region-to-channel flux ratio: 0.8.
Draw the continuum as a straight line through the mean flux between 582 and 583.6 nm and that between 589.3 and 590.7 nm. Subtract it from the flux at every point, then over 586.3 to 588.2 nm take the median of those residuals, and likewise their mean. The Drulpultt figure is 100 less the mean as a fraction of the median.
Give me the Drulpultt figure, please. 98.9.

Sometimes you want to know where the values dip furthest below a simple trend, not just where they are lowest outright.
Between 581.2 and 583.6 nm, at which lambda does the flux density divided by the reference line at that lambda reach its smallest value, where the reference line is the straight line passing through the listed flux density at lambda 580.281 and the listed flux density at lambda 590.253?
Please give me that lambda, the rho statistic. 583.496 nm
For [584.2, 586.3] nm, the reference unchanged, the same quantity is 584.303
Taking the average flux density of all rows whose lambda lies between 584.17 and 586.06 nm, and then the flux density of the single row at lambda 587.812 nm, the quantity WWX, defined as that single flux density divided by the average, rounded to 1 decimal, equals 1.1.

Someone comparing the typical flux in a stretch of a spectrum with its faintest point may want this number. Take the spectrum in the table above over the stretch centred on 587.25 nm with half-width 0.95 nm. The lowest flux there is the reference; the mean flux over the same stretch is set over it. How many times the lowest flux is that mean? 1.15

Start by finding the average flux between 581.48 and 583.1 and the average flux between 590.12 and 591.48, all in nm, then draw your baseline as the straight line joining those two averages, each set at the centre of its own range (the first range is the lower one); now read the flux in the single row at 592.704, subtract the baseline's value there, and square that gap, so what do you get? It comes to 0.26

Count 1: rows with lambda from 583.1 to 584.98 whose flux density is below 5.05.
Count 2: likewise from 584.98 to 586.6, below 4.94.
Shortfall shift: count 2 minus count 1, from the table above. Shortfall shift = -3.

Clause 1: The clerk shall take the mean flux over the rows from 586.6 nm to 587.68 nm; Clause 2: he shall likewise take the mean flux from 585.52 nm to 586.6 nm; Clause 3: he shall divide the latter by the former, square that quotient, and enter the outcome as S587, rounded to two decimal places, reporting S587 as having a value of 1.01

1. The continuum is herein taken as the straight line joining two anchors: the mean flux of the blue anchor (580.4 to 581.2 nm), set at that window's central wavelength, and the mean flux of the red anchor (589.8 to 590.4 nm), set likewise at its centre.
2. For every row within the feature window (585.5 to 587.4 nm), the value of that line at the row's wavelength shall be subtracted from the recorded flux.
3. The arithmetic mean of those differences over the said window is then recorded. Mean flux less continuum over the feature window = 0.3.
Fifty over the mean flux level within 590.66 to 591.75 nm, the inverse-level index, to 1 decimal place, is 10.5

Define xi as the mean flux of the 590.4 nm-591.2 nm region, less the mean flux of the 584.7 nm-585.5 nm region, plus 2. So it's 1.7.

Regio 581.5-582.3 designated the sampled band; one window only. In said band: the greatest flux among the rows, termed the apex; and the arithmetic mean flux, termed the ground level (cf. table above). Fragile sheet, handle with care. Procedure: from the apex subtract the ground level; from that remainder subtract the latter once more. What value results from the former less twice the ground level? -5.03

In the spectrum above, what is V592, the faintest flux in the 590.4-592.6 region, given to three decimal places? 4.256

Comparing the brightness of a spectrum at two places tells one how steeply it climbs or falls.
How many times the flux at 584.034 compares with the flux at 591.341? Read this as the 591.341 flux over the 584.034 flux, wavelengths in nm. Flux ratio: 0.99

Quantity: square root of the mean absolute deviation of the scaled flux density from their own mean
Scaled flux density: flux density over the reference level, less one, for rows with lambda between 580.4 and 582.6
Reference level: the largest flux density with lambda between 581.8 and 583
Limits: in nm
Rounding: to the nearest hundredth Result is 0.33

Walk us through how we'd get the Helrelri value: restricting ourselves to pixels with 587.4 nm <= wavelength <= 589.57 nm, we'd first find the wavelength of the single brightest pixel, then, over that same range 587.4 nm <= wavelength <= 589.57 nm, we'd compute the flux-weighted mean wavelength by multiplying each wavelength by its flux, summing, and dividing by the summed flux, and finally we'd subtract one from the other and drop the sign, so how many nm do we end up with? 0.37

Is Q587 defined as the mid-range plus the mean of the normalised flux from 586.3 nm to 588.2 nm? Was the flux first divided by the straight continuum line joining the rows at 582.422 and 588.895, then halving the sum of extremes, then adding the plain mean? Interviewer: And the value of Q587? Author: 2.38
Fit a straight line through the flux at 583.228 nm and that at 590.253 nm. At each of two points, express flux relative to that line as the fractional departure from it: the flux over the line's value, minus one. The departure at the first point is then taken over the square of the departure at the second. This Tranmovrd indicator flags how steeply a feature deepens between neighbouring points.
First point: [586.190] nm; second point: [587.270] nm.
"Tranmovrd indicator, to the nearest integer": 134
